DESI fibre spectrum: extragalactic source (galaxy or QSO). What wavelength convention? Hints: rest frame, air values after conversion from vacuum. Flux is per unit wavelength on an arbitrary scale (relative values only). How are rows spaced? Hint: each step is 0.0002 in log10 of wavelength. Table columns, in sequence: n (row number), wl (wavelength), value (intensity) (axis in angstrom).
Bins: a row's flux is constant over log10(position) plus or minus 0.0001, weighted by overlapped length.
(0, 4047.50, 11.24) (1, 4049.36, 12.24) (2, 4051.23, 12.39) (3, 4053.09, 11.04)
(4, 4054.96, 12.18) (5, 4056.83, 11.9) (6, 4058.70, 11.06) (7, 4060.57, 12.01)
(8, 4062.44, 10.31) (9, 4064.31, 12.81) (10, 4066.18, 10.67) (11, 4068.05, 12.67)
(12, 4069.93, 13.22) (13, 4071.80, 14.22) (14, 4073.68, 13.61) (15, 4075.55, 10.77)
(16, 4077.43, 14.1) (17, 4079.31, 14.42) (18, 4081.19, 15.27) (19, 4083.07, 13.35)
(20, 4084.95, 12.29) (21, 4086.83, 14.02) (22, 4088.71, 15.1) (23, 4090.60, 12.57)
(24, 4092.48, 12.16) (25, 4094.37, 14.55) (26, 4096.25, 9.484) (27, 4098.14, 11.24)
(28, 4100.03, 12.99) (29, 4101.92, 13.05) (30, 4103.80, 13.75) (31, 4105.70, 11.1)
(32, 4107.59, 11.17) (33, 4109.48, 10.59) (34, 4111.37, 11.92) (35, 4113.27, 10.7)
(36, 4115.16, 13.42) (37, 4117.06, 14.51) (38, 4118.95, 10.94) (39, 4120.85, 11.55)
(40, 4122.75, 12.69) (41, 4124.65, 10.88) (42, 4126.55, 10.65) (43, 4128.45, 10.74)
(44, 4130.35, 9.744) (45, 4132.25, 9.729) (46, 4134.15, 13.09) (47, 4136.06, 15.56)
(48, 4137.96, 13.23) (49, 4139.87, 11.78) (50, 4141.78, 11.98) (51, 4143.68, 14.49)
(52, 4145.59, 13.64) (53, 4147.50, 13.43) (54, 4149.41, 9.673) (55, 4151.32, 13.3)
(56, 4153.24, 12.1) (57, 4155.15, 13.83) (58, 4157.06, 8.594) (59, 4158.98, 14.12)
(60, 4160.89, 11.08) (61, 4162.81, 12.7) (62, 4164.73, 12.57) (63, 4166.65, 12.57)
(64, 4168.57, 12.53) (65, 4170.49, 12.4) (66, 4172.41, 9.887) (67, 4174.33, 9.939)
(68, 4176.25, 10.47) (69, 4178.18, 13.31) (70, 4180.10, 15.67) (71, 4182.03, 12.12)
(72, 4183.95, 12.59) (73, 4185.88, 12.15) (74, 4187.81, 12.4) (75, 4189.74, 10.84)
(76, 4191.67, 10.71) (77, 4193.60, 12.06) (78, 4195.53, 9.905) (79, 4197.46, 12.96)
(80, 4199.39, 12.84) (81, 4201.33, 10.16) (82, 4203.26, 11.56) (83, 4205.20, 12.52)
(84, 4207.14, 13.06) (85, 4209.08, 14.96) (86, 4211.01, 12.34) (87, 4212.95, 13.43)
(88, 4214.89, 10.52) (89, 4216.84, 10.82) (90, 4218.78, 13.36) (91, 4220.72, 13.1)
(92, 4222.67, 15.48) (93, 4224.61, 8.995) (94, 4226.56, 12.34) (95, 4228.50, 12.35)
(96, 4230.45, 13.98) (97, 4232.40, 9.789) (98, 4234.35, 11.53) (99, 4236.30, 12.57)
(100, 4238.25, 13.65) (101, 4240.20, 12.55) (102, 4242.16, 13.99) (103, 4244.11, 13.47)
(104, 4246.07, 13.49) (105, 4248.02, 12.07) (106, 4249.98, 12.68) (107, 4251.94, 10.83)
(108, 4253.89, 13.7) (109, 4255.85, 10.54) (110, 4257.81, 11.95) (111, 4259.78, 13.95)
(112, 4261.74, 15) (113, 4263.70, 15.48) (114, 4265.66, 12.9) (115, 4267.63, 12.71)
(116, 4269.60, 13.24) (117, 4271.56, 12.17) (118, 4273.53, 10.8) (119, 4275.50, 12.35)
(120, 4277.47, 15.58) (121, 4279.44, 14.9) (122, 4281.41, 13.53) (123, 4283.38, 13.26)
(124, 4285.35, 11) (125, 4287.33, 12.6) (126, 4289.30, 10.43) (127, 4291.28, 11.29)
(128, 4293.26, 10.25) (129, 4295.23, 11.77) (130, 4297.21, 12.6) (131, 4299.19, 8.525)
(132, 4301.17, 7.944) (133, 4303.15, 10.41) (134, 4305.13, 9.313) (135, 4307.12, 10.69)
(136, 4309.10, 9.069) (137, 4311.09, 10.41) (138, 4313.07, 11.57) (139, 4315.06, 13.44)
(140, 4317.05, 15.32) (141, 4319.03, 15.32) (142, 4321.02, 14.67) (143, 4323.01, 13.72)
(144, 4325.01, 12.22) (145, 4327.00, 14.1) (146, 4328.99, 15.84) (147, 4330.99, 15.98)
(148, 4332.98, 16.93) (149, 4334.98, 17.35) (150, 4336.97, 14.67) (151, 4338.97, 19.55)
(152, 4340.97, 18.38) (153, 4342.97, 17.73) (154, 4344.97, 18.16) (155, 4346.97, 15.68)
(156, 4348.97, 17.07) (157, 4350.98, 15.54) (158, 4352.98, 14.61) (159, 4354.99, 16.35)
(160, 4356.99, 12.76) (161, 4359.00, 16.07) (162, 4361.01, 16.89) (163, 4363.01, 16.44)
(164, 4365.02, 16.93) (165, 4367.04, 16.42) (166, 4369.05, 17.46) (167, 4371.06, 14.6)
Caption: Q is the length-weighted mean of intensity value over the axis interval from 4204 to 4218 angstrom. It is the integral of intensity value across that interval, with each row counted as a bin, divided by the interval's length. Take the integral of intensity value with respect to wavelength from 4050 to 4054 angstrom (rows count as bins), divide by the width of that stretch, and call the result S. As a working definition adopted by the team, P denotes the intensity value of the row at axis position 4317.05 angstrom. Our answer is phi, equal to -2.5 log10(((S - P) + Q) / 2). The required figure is -1.6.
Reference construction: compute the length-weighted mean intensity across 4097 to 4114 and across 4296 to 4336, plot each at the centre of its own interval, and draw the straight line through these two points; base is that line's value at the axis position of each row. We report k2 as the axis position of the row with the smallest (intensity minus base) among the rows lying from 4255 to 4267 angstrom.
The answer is 4255.85 angstrom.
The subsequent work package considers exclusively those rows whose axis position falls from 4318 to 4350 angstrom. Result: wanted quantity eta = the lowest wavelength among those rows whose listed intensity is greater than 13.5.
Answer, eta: 4319.03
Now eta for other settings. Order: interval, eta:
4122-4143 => 4136.06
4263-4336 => 4263.70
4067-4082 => 4071.80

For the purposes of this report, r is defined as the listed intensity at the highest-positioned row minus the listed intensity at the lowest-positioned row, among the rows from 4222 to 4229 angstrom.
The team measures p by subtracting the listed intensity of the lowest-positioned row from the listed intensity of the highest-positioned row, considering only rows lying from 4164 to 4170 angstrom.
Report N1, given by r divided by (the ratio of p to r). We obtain -245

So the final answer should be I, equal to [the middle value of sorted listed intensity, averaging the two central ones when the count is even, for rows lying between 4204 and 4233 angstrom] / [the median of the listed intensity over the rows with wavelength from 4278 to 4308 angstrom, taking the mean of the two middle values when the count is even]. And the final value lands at 1.14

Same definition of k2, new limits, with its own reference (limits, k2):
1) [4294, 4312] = 4301.17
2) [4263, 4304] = 4301.17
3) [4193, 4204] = 4195.53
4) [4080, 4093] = 4092.48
